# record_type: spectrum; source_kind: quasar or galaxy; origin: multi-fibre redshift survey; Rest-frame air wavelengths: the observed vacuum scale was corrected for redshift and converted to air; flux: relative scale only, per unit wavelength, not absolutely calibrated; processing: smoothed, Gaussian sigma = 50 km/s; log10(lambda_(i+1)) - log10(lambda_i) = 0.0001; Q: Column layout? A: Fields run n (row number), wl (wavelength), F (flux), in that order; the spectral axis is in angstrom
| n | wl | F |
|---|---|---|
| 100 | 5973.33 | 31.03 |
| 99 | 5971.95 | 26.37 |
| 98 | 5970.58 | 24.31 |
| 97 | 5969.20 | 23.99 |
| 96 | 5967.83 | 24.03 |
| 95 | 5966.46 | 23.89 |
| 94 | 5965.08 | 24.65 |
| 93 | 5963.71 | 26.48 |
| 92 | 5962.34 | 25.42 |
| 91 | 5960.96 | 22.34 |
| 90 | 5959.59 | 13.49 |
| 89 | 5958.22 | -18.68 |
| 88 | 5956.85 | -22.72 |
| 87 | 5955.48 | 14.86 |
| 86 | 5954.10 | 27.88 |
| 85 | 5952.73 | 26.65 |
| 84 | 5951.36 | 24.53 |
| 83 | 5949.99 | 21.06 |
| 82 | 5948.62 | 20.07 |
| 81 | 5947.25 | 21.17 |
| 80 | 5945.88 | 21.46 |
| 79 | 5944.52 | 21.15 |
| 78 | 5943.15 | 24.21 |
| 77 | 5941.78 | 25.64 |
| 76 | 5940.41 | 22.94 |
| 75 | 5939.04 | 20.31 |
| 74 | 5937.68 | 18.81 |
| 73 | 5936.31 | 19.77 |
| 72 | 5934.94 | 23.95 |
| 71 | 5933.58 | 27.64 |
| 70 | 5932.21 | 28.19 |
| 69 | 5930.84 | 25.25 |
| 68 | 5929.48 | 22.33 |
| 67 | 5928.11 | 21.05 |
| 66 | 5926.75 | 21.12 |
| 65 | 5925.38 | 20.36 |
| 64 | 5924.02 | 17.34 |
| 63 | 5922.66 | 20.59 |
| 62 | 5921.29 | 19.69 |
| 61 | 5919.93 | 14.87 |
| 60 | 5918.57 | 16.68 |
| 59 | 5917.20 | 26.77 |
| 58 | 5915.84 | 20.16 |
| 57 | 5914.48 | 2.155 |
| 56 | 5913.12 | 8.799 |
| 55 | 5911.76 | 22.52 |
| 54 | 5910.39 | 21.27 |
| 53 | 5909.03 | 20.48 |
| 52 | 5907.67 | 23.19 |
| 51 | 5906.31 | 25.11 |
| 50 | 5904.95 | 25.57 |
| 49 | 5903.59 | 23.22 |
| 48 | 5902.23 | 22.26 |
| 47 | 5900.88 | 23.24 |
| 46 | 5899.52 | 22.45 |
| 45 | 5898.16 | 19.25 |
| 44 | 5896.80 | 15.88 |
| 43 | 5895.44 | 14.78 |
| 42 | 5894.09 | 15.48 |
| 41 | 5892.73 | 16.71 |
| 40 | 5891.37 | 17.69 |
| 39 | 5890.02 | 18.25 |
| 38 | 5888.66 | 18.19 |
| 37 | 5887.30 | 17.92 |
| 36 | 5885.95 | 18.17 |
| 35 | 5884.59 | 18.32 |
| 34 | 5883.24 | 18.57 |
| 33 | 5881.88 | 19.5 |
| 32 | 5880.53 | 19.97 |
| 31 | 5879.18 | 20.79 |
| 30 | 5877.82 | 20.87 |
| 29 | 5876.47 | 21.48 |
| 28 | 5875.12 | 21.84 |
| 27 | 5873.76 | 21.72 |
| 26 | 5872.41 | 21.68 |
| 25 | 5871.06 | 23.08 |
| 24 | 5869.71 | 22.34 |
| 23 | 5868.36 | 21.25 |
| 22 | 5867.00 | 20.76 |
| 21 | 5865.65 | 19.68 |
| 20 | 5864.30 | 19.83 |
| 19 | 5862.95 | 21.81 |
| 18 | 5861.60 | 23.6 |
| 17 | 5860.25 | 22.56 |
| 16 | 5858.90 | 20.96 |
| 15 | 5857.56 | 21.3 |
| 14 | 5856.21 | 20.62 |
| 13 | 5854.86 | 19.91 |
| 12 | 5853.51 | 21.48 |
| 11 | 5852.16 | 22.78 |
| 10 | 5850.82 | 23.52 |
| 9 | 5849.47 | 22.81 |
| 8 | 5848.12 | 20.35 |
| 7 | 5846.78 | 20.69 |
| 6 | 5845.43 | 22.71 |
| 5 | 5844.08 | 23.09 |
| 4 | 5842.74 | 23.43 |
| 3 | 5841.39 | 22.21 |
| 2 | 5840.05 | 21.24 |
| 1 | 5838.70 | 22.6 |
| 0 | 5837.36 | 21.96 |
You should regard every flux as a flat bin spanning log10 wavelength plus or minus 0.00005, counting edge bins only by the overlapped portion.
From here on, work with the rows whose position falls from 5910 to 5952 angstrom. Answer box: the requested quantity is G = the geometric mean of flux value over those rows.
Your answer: 19.4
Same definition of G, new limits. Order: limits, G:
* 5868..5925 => 18.6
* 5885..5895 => 17.5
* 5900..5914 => 20.8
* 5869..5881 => 21.5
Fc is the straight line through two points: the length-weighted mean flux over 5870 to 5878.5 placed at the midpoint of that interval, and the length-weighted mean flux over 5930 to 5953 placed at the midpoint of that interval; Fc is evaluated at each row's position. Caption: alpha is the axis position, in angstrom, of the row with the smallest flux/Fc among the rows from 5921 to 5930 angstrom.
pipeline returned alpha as 5924.02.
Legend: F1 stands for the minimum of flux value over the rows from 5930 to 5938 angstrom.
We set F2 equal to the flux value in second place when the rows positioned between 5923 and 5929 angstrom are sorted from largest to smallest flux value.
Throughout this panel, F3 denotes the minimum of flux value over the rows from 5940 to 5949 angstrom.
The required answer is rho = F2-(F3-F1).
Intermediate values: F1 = 18.81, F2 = 21.05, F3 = 20.07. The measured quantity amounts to 19.8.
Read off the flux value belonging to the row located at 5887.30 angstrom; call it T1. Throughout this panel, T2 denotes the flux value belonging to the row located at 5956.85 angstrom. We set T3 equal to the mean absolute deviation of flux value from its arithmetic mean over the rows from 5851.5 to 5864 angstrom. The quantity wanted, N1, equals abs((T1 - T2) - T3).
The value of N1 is 40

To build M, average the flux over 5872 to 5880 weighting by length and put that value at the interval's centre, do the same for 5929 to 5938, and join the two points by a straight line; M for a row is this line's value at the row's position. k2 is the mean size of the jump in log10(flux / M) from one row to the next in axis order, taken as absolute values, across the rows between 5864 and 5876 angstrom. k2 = 0.012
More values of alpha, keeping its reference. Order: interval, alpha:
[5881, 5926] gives 5914.48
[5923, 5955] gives 5924.02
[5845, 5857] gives 5854.86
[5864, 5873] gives 5865.65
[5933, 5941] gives 5937.68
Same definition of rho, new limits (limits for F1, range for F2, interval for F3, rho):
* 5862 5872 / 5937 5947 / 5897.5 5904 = 24.6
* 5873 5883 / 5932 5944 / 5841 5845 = 24.9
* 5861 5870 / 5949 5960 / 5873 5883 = 26.8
